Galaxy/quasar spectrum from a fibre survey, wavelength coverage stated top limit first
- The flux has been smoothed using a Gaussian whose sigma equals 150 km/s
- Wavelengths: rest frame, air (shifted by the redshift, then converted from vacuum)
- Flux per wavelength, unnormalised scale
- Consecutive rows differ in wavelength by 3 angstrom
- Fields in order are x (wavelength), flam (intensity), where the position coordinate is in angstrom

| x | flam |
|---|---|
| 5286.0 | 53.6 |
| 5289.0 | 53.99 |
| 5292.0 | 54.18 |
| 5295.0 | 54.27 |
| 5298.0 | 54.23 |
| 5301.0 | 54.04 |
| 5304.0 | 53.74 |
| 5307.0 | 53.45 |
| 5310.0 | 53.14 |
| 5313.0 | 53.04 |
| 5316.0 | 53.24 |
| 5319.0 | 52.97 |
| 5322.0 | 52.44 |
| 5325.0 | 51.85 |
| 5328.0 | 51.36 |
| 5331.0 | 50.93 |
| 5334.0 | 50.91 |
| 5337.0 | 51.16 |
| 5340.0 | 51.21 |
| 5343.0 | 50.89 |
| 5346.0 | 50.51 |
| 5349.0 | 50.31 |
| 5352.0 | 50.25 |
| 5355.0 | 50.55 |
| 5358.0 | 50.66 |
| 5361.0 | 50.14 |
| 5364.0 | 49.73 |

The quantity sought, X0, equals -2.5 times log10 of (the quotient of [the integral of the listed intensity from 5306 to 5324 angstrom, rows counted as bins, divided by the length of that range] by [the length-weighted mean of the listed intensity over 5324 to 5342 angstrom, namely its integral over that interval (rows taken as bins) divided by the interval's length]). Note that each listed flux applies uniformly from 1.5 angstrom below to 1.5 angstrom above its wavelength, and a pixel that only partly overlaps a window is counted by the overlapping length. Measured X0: -0.04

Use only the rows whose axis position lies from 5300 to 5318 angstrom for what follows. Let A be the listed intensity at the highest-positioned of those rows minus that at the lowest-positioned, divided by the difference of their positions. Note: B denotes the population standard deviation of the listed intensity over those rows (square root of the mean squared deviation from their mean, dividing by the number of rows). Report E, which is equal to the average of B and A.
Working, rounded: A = -0.053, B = 0.35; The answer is 0.149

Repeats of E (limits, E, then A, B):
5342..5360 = 0.099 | -0.015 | 0.21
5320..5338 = 0.231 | -0.085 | 0.55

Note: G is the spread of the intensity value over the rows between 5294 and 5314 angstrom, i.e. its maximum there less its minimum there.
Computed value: 1.2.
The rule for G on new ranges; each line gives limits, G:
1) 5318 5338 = 2.1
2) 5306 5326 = 1.6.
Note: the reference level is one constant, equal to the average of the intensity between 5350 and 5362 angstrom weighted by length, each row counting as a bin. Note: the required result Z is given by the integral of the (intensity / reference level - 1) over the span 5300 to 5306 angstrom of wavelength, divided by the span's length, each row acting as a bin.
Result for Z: 0.068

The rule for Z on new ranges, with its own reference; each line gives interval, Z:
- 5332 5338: 0.012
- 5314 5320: 0.054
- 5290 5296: 0.075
